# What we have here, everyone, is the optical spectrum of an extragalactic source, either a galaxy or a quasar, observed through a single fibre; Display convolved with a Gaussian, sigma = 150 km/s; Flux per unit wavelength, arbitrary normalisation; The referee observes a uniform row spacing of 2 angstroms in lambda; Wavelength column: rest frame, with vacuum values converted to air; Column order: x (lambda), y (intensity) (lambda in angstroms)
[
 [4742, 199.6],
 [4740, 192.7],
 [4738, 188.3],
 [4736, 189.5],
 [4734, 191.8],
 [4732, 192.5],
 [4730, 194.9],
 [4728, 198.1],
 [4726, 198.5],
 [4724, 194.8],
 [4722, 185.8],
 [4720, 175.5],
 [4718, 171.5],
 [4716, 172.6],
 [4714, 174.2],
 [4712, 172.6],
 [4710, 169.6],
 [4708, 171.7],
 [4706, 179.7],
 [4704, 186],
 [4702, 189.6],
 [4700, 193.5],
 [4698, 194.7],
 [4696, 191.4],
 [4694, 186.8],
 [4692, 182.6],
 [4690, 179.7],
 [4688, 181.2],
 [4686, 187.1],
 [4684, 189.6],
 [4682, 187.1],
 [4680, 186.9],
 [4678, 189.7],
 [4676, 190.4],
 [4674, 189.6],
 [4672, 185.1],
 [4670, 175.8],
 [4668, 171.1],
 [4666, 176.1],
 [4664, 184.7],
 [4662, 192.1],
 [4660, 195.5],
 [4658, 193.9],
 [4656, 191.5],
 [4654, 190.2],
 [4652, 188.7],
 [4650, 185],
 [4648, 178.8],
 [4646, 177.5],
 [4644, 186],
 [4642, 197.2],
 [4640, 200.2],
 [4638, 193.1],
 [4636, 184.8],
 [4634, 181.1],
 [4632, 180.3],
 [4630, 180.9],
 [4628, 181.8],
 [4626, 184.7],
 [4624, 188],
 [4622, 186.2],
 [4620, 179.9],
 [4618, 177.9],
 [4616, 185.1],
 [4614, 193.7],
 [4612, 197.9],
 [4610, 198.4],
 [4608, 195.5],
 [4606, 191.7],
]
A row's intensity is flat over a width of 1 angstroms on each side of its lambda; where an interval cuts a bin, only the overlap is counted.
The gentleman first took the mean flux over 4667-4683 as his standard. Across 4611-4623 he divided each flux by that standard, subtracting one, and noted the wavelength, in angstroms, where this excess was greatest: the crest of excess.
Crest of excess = 4612 angstroms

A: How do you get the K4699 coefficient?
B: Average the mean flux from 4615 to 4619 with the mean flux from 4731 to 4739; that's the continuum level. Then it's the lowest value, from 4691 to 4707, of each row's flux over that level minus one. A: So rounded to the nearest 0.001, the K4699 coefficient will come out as -0.034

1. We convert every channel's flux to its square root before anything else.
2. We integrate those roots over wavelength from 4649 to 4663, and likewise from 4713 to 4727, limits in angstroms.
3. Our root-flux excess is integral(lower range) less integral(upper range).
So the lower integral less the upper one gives 4.8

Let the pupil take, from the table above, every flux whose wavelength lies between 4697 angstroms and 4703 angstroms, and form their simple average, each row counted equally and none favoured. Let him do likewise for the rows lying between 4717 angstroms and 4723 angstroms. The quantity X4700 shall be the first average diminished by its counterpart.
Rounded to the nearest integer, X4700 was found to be 15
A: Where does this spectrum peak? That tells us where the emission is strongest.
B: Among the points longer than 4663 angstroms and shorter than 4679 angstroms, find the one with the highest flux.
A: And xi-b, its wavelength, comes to 4676 angstroms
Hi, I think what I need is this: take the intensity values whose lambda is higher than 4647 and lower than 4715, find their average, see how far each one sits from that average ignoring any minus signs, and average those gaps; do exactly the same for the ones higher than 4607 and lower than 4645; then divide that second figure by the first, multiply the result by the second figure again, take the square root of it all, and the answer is 2.5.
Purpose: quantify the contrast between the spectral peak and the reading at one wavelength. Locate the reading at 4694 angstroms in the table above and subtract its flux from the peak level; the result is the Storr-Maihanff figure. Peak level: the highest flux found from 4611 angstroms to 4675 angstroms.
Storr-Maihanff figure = 13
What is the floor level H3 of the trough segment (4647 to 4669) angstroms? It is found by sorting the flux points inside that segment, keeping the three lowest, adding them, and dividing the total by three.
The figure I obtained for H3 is 175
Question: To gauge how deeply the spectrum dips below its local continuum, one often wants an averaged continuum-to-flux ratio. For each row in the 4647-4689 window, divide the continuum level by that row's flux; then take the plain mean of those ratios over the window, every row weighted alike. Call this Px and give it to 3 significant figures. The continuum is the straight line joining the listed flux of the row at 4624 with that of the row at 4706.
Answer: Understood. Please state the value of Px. 0.987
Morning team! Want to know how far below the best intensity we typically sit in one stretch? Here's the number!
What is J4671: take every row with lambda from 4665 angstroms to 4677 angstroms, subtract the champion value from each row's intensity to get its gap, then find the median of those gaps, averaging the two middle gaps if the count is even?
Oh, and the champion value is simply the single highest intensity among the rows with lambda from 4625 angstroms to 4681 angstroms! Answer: -20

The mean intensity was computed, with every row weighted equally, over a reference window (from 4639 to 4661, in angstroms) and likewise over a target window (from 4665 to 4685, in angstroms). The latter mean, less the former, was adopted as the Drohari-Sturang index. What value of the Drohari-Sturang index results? -5.4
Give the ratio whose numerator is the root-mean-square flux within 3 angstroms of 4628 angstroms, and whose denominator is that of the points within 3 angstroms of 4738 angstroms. 0.96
